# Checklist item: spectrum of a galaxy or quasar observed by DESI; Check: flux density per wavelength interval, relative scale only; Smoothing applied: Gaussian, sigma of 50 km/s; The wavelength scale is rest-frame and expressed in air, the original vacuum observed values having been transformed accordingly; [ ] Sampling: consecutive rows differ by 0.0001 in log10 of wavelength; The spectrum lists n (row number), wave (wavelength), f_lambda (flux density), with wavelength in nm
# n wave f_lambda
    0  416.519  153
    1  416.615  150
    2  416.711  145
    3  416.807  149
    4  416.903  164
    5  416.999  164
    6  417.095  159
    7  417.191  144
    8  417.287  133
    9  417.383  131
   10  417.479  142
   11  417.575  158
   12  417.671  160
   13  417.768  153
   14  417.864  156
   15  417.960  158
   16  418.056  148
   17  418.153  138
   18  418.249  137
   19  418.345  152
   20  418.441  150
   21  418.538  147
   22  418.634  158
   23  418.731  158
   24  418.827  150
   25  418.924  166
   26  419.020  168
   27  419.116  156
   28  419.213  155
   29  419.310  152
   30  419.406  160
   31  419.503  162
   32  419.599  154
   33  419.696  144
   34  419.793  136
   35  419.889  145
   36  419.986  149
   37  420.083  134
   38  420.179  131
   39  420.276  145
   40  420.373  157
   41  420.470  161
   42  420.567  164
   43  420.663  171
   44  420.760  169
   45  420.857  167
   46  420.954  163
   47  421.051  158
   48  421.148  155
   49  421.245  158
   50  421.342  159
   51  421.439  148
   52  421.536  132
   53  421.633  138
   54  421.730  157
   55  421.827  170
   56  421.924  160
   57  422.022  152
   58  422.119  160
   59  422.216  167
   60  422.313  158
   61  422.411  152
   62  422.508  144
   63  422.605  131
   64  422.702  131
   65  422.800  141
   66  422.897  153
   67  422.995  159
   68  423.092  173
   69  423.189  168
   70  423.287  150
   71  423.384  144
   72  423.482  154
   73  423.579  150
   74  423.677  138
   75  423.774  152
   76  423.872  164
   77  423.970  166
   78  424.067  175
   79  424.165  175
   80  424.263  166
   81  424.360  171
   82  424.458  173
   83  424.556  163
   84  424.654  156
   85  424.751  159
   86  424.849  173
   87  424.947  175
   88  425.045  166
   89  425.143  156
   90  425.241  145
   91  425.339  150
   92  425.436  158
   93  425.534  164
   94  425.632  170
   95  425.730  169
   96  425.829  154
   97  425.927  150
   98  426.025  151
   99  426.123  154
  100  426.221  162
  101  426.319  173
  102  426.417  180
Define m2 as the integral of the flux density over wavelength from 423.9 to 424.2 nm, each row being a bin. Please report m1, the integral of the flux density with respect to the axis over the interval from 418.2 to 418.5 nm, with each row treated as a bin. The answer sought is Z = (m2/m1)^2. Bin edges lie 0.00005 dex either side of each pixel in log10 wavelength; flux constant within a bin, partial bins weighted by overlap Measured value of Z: 1.37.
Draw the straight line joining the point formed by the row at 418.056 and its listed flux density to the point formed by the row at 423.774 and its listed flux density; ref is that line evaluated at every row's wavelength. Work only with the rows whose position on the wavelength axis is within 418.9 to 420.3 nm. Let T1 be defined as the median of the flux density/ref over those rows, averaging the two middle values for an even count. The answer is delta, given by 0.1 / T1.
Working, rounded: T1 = 1.02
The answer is 0.098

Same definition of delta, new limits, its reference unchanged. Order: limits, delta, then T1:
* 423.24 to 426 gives 0.095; 1.05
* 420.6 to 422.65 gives 0.095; 1.05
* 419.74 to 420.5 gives 0.103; 0.97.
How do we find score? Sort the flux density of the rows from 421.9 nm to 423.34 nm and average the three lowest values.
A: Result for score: 134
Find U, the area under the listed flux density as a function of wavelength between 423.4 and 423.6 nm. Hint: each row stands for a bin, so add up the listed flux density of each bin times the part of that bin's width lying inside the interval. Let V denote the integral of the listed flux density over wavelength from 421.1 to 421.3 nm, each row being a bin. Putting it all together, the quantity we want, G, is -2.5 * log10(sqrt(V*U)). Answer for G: -3.72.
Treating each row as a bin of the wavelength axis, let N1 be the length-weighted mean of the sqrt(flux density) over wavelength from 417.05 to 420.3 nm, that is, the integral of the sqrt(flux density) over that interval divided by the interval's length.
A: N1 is 12.2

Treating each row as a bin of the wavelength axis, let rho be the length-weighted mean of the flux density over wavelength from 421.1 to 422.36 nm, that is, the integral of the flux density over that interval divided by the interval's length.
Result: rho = 155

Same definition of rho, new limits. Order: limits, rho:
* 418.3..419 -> 155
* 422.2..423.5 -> 151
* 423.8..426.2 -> 162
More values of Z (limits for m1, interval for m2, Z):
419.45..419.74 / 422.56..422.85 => 0.77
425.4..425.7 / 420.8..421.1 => 0.98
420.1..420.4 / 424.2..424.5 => 1.43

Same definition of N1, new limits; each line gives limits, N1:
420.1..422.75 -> 12.4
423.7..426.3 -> 12.7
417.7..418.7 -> 12.2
